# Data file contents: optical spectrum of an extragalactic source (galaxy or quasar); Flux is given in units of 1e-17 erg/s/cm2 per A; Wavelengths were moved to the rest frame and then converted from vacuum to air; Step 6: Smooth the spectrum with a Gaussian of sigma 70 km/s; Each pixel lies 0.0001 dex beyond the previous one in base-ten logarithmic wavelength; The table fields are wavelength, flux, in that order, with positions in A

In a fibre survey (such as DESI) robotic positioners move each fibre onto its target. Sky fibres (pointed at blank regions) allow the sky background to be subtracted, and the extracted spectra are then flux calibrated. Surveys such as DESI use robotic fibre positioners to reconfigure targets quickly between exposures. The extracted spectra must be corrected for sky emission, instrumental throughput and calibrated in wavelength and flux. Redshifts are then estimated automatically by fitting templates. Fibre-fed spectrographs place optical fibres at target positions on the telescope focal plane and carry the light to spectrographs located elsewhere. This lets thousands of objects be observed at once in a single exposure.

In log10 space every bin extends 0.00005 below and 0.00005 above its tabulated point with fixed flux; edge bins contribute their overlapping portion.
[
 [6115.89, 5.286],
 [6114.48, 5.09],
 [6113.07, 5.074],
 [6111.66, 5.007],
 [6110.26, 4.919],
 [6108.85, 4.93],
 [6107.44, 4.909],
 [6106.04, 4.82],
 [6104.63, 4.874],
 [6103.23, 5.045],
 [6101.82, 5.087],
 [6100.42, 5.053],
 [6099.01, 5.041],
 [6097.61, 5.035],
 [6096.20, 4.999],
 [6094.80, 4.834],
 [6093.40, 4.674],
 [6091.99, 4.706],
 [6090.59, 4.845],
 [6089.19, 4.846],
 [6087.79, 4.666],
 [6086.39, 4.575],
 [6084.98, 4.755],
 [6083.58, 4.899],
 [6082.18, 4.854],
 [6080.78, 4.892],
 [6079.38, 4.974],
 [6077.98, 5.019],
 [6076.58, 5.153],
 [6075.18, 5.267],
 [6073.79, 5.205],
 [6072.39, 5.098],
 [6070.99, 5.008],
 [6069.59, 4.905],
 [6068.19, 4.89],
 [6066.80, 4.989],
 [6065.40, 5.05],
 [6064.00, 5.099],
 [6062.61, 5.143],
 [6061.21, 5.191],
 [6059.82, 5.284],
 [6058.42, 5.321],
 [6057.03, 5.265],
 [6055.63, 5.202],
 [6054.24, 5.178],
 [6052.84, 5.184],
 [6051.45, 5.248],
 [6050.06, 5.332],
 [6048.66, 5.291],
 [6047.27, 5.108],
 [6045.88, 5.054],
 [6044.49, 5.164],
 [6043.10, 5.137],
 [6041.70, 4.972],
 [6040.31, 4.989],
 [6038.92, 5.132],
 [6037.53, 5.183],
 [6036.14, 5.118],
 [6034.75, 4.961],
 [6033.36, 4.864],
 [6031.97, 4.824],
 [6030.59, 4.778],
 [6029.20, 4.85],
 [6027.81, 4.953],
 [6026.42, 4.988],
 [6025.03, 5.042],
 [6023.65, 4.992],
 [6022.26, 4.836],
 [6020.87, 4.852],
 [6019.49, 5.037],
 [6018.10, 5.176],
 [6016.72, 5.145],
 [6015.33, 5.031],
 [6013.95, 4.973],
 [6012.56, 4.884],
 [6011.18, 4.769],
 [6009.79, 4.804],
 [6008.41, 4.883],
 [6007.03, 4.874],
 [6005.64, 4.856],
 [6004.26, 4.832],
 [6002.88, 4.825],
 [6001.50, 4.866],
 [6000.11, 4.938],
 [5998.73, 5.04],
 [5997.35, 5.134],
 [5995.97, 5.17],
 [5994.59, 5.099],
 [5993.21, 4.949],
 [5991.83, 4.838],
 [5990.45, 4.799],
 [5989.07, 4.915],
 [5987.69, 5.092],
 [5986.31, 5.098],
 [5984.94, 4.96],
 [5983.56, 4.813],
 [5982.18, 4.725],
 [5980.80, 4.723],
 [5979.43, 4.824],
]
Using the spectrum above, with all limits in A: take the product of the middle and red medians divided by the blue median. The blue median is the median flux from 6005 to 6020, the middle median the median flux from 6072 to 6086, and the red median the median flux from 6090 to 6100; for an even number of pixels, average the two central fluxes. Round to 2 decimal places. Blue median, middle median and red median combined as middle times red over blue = 4.96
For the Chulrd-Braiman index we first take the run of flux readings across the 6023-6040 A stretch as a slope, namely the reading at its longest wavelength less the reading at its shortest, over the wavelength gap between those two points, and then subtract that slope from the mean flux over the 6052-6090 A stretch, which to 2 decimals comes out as 5.02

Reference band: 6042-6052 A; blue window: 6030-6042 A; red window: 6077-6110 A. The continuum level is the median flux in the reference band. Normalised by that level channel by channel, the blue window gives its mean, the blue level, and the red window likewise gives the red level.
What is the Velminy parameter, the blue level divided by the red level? 1.02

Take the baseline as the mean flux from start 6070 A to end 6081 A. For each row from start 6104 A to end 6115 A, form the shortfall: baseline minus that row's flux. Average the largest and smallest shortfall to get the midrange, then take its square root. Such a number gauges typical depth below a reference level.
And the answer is 0.35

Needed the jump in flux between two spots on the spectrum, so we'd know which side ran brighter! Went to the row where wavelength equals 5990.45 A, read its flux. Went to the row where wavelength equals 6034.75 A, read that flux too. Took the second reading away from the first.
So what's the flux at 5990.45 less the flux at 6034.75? -0.2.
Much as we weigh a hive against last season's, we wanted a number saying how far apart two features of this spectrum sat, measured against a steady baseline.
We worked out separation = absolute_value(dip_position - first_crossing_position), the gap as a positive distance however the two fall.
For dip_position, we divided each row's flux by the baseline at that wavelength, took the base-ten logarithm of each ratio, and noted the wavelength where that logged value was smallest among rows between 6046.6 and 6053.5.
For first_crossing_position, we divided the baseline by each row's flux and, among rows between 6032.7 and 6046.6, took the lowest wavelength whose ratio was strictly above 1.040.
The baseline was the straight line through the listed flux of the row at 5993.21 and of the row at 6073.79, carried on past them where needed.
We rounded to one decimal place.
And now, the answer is 13.9 A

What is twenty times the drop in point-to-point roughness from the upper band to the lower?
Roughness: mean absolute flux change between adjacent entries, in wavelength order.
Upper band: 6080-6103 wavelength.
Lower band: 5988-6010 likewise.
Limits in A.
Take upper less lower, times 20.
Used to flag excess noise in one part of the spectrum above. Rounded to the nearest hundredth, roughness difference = 0.39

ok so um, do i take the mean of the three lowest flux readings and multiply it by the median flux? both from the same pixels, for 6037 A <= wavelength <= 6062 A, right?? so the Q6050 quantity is 25.9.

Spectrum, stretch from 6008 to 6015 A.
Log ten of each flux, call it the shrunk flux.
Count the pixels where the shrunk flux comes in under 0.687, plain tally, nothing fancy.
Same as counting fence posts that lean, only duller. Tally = 2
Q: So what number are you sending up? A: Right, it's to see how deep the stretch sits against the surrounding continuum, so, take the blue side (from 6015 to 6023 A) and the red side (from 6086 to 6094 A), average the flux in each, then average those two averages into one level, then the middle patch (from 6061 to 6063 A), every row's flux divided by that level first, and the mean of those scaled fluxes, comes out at 1.06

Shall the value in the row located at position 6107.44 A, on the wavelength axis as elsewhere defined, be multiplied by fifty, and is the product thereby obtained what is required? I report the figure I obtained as 245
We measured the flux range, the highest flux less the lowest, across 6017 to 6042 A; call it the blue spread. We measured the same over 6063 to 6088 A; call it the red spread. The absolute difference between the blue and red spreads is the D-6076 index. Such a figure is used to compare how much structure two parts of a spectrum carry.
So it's 0.29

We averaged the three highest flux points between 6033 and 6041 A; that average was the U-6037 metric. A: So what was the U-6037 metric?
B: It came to 5.14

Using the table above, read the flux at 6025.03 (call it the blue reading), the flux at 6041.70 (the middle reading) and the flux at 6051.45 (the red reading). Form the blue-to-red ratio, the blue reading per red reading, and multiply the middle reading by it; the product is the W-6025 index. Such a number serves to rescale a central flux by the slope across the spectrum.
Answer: 4.8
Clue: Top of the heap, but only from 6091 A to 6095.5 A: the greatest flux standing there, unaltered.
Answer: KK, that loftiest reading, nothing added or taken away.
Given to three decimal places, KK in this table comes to 4.834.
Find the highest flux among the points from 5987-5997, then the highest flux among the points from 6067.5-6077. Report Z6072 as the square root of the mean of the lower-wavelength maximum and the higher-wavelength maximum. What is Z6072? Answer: 2.28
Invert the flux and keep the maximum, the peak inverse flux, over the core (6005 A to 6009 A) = 0.206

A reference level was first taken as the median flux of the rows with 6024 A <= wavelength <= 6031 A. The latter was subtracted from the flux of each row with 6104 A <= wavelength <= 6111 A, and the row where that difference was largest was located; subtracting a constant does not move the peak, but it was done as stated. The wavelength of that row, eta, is 6108.85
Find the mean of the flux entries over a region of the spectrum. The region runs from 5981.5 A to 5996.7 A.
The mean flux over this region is 4.95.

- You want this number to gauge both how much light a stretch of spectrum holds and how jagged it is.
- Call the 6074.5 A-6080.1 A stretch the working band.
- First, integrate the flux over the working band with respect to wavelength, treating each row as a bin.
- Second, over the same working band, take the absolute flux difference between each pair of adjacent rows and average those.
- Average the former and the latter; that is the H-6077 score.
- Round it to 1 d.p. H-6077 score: 14.3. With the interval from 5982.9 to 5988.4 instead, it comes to 13.8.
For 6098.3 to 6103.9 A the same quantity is 14.2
